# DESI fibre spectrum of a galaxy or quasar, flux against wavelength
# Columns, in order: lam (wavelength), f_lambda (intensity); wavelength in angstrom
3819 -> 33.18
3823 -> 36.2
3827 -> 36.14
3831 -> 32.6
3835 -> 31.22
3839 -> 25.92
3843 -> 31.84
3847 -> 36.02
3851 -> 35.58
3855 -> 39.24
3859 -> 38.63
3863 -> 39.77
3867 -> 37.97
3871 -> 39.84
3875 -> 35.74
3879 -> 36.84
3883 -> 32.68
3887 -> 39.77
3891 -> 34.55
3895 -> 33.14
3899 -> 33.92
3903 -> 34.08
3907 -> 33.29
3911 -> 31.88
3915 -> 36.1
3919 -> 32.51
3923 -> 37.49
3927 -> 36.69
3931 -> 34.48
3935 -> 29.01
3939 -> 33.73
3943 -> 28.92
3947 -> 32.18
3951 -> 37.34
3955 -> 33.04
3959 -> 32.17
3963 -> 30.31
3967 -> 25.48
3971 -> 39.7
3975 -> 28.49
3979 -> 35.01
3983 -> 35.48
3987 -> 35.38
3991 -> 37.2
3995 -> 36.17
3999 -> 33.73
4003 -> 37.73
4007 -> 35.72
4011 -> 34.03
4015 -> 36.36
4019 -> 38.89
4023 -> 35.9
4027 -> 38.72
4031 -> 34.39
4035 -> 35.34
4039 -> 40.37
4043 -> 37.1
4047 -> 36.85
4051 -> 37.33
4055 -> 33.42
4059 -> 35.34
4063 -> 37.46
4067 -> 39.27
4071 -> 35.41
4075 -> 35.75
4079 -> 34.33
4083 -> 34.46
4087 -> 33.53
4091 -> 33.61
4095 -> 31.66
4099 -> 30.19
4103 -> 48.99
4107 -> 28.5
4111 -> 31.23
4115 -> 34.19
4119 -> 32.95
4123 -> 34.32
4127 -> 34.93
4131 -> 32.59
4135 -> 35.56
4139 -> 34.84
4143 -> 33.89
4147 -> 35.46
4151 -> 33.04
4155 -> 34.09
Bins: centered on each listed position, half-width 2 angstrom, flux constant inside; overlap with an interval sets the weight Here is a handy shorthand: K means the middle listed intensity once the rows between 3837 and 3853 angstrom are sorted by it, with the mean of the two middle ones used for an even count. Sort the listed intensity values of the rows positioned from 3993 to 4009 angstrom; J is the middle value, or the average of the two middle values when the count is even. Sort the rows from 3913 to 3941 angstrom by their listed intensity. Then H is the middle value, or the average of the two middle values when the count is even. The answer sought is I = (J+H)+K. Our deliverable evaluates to 104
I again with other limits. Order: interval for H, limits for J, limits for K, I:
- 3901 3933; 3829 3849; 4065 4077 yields 102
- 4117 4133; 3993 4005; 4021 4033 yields 106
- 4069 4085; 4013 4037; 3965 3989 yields 106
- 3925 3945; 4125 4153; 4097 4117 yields 100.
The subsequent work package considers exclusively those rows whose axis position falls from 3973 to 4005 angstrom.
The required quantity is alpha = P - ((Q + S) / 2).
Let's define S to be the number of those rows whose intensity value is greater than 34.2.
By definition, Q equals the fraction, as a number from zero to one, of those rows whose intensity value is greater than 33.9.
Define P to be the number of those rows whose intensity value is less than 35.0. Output -1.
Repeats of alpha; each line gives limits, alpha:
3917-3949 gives 4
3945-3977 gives 5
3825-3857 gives 2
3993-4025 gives -1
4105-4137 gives 5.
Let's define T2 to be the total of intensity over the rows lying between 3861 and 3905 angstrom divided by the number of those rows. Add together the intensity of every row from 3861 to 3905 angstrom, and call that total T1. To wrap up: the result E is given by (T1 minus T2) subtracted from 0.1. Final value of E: -362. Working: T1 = 398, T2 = 36.2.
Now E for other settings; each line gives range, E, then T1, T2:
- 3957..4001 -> -335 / 369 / 33.6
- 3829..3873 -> -353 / 389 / 35.3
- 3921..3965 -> -332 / 365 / 33.2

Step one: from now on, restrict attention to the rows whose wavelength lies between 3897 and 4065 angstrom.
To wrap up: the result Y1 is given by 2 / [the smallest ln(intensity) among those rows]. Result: 0.618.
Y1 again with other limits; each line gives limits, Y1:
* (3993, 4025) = 0.568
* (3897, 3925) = 0.578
